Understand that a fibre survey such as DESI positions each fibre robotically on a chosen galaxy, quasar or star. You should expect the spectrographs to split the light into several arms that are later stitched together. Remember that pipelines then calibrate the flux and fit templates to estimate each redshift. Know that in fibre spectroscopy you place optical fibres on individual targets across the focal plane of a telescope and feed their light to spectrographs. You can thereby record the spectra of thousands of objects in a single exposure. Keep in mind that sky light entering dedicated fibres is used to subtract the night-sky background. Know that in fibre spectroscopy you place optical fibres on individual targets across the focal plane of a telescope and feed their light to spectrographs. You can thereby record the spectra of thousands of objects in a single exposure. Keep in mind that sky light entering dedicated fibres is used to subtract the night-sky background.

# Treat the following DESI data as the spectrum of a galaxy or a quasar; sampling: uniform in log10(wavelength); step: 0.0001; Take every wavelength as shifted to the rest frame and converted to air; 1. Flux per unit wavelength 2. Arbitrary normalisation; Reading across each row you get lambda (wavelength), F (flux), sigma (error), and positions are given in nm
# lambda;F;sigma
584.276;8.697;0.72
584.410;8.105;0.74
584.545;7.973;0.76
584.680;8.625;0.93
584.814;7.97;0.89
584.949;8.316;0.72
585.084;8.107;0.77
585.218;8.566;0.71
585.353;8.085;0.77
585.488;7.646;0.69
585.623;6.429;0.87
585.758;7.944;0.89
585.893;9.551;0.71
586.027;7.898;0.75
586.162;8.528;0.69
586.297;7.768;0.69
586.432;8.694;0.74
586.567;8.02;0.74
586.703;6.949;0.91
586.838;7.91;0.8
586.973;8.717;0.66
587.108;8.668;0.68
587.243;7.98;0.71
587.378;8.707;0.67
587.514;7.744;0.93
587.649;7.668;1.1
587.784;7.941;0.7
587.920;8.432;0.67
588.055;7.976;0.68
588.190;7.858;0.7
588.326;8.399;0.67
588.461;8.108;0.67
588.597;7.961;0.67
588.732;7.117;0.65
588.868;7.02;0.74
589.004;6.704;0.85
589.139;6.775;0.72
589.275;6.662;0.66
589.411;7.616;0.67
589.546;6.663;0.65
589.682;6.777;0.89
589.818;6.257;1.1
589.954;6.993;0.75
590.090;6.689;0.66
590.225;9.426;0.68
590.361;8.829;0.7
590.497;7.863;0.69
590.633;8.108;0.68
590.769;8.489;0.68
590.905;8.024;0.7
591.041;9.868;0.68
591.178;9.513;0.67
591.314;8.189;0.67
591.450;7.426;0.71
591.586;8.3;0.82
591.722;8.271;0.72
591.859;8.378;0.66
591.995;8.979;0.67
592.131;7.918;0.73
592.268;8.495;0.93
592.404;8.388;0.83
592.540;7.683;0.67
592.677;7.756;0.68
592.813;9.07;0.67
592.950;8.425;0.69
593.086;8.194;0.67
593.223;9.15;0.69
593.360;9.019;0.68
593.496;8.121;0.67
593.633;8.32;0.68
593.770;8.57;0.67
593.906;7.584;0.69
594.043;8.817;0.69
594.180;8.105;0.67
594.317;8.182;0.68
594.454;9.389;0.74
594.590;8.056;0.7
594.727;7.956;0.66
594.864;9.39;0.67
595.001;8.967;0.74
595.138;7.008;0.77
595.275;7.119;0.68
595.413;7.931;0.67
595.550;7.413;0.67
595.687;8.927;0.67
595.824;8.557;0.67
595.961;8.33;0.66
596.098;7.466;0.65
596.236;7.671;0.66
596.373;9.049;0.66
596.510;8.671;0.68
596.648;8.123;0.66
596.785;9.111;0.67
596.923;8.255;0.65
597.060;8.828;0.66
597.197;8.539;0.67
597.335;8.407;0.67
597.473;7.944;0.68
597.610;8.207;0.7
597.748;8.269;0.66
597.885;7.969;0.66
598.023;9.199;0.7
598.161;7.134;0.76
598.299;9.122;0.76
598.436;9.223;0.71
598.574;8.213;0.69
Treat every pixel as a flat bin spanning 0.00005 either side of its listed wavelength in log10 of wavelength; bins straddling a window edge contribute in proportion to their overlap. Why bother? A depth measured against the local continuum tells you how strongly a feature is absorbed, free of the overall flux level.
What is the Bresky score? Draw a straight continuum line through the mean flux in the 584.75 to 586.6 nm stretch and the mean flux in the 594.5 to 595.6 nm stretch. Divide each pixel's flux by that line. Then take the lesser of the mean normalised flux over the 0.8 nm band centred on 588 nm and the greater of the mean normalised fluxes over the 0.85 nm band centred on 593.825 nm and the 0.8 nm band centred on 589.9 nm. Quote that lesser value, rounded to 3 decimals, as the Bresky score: 0.996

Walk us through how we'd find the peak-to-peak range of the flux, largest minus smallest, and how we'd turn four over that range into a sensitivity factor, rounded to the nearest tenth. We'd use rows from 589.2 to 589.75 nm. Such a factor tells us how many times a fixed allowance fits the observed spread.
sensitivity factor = 4.2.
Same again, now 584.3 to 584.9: 6.1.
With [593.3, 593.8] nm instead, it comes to 4.5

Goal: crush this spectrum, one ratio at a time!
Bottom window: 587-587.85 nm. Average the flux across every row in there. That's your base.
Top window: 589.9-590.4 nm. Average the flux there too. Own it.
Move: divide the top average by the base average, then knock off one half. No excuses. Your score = 0.48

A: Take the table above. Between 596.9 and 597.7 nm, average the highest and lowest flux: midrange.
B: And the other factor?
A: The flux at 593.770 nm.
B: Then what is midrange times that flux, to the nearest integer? 72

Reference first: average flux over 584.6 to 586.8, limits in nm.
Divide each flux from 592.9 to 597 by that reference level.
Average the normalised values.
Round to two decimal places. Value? 1.03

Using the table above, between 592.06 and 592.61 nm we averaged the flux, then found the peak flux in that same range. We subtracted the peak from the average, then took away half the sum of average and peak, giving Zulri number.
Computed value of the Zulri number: -8.7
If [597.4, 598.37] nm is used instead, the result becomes -9.7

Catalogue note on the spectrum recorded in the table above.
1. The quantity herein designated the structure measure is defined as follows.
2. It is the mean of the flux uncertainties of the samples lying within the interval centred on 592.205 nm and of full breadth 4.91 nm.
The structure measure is 0.71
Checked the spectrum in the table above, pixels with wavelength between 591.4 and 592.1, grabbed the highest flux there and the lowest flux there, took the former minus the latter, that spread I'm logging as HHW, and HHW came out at 1.6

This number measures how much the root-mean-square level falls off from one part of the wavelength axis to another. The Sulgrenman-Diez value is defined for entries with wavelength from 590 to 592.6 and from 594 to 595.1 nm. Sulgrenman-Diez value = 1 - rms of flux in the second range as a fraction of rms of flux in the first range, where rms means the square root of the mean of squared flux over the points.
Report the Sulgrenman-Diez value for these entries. -0.028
